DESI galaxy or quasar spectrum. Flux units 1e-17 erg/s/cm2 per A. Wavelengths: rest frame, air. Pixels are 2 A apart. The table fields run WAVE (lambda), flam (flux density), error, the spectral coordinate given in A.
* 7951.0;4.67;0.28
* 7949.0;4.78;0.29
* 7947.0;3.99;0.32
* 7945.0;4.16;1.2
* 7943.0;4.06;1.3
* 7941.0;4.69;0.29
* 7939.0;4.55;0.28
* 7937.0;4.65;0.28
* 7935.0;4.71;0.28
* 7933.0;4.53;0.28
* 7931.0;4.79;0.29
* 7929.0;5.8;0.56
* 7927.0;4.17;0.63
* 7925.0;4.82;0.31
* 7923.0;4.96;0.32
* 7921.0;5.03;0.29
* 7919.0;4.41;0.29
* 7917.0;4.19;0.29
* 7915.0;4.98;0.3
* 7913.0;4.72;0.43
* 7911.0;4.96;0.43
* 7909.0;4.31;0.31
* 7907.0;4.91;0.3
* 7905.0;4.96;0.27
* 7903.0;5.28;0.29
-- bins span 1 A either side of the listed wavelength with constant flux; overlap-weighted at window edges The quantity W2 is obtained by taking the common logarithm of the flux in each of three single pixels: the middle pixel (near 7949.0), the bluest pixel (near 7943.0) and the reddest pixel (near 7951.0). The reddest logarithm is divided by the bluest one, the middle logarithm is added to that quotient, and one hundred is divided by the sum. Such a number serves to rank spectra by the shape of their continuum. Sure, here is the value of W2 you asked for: 56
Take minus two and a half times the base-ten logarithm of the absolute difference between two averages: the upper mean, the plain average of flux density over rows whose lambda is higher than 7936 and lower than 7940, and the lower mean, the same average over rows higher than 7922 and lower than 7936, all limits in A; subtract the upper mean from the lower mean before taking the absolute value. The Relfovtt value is 1.6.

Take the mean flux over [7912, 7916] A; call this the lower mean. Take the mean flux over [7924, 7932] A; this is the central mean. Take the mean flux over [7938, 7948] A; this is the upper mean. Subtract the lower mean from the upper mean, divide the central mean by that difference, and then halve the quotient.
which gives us -4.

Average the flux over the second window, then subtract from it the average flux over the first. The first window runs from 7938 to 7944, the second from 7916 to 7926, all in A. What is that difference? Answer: 0.25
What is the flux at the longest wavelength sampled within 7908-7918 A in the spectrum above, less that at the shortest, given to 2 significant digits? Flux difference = -0.12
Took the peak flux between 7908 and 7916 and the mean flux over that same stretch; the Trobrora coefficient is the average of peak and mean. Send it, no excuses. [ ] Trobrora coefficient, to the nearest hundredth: 4.86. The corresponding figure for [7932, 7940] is 4.66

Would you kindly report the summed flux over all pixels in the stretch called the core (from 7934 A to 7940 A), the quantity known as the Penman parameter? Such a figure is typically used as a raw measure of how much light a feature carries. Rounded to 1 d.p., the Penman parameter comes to 13.9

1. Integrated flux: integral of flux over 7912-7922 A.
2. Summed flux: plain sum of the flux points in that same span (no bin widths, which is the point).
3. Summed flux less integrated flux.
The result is -23.3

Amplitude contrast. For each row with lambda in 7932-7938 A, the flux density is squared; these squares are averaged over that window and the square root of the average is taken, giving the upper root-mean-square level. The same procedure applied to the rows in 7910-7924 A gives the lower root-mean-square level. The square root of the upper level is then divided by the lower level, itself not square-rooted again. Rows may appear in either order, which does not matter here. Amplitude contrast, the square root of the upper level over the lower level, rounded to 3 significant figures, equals 0.452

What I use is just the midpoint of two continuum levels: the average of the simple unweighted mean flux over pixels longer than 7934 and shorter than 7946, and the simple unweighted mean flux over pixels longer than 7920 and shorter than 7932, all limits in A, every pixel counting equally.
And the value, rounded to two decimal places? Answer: 4.70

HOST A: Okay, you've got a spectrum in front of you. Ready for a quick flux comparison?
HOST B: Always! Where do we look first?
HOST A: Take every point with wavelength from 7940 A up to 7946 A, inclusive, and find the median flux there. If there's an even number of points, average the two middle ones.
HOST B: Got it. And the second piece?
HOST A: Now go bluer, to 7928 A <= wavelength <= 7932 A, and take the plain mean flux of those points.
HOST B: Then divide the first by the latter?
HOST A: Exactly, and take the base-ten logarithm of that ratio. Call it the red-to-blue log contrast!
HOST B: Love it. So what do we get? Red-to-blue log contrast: -0.10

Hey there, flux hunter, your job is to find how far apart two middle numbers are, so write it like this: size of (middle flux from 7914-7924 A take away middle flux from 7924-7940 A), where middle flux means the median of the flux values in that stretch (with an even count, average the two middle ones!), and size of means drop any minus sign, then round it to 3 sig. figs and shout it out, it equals 0.280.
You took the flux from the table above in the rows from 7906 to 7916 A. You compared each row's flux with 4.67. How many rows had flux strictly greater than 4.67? 4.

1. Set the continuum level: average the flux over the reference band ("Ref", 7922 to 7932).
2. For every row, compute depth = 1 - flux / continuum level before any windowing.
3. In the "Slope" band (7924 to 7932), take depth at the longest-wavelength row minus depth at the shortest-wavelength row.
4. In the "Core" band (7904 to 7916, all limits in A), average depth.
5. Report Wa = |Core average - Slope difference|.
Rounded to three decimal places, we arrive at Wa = 0.015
